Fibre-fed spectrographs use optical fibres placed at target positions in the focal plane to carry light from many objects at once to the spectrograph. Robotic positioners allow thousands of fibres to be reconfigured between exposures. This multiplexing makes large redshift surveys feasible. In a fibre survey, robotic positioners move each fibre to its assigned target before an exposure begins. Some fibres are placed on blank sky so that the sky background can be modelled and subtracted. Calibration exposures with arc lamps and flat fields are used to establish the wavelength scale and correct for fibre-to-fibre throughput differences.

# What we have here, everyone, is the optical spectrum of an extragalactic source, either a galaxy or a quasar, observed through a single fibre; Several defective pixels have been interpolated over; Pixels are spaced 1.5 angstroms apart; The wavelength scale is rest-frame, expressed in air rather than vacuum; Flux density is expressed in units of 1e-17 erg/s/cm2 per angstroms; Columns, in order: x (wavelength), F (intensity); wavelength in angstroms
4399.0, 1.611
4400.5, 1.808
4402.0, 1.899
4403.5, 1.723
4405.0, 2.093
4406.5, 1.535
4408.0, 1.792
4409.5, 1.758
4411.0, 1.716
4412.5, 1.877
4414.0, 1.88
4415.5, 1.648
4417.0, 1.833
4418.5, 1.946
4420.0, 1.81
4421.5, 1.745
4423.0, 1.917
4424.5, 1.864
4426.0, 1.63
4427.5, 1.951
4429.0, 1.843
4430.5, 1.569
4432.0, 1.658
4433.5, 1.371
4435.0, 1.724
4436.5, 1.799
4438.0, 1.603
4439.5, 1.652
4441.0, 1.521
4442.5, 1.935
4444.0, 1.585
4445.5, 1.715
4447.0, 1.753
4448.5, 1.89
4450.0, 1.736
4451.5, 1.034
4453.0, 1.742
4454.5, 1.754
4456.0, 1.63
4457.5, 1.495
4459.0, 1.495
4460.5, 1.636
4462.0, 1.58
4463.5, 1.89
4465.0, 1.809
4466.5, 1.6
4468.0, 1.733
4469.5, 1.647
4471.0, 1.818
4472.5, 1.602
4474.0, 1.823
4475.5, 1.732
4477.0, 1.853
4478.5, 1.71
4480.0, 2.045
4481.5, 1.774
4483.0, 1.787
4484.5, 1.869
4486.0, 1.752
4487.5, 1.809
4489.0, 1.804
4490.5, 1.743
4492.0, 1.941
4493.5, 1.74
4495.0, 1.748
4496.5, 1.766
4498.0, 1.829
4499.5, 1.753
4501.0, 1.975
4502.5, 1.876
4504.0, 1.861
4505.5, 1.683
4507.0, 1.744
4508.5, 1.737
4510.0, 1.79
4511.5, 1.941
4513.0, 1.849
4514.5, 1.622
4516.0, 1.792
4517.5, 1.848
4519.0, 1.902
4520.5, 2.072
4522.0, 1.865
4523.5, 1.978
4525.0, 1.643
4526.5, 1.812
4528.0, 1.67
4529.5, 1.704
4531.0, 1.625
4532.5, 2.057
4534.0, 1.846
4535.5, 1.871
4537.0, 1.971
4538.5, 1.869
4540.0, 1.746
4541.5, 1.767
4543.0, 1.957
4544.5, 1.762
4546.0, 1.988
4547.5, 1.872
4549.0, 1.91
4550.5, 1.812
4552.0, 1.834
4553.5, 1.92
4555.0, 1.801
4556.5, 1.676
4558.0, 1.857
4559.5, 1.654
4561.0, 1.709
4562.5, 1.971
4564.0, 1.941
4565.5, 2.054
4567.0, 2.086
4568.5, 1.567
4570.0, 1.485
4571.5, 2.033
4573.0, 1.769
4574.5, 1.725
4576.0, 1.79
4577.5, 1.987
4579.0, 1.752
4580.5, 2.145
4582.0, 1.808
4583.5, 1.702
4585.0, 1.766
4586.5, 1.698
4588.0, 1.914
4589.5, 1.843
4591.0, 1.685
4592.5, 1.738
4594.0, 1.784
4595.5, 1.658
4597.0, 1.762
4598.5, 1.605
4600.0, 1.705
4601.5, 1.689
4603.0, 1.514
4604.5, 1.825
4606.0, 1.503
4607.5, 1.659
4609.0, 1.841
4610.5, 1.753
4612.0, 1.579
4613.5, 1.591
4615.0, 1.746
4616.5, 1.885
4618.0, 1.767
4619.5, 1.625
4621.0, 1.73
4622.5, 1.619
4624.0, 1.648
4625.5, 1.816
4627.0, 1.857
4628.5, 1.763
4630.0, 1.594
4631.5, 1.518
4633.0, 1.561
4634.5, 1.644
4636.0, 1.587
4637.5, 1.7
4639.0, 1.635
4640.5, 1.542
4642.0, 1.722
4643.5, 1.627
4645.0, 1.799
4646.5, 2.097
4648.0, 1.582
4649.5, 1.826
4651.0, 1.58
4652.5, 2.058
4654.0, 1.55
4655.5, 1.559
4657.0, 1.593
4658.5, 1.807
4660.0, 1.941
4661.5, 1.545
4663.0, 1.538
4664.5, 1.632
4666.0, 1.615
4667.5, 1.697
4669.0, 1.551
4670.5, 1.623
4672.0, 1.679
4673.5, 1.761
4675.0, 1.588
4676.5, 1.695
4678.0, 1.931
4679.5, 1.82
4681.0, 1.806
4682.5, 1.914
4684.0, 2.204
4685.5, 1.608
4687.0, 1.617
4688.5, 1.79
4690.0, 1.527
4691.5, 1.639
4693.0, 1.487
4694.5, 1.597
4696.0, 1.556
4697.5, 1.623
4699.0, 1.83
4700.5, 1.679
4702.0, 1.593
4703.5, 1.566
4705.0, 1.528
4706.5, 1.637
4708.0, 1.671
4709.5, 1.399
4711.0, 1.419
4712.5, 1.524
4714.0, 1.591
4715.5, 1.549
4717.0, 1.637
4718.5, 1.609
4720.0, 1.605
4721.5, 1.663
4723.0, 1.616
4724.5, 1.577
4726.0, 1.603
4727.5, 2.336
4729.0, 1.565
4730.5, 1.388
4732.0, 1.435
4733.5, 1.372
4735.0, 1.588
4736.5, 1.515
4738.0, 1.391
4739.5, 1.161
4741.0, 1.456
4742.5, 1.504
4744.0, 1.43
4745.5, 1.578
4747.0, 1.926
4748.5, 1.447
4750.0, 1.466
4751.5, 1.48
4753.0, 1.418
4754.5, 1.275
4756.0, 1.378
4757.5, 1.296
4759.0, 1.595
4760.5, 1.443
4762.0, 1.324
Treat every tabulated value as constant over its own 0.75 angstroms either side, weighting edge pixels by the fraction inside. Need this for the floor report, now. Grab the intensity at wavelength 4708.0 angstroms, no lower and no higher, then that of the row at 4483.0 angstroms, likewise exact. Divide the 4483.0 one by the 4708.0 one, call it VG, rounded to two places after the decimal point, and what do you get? 1.07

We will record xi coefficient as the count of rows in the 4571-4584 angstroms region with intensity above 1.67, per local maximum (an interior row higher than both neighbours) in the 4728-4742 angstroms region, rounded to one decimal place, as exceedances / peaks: 4.5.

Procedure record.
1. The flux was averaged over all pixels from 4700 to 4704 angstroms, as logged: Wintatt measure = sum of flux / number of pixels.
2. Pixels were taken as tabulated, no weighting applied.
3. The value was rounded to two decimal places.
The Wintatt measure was 1.61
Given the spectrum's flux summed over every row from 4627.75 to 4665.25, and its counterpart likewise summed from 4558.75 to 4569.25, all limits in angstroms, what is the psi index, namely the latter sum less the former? -29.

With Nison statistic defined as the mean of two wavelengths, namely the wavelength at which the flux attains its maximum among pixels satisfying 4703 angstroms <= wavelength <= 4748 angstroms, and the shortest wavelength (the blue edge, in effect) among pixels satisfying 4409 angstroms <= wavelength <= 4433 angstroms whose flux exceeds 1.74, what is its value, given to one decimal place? 4568.5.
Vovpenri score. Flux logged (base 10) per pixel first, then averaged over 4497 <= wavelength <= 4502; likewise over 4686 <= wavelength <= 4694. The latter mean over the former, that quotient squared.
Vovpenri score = 0.60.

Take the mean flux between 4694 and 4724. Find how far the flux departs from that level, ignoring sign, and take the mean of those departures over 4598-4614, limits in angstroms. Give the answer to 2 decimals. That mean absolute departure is 0.10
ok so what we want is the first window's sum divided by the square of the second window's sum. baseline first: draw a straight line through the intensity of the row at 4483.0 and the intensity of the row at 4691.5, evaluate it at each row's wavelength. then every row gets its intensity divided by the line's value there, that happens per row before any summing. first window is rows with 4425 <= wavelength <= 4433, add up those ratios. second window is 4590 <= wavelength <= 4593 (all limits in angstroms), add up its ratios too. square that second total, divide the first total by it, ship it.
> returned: 1.2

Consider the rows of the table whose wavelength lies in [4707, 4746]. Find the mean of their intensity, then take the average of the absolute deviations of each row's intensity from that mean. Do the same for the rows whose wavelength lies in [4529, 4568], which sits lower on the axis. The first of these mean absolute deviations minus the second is 0.016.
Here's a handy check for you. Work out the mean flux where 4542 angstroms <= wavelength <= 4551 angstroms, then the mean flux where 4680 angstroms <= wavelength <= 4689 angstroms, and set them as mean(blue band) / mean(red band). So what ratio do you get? 1.03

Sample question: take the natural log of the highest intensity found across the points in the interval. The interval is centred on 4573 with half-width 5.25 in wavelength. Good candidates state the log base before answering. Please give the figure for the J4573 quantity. 0.710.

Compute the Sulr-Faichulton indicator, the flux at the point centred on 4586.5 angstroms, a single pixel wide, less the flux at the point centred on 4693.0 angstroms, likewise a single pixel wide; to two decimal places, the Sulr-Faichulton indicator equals 0.21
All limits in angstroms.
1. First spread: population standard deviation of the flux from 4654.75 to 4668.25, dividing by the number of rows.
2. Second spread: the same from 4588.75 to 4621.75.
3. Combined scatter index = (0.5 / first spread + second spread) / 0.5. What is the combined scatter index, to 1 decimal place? 8.0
